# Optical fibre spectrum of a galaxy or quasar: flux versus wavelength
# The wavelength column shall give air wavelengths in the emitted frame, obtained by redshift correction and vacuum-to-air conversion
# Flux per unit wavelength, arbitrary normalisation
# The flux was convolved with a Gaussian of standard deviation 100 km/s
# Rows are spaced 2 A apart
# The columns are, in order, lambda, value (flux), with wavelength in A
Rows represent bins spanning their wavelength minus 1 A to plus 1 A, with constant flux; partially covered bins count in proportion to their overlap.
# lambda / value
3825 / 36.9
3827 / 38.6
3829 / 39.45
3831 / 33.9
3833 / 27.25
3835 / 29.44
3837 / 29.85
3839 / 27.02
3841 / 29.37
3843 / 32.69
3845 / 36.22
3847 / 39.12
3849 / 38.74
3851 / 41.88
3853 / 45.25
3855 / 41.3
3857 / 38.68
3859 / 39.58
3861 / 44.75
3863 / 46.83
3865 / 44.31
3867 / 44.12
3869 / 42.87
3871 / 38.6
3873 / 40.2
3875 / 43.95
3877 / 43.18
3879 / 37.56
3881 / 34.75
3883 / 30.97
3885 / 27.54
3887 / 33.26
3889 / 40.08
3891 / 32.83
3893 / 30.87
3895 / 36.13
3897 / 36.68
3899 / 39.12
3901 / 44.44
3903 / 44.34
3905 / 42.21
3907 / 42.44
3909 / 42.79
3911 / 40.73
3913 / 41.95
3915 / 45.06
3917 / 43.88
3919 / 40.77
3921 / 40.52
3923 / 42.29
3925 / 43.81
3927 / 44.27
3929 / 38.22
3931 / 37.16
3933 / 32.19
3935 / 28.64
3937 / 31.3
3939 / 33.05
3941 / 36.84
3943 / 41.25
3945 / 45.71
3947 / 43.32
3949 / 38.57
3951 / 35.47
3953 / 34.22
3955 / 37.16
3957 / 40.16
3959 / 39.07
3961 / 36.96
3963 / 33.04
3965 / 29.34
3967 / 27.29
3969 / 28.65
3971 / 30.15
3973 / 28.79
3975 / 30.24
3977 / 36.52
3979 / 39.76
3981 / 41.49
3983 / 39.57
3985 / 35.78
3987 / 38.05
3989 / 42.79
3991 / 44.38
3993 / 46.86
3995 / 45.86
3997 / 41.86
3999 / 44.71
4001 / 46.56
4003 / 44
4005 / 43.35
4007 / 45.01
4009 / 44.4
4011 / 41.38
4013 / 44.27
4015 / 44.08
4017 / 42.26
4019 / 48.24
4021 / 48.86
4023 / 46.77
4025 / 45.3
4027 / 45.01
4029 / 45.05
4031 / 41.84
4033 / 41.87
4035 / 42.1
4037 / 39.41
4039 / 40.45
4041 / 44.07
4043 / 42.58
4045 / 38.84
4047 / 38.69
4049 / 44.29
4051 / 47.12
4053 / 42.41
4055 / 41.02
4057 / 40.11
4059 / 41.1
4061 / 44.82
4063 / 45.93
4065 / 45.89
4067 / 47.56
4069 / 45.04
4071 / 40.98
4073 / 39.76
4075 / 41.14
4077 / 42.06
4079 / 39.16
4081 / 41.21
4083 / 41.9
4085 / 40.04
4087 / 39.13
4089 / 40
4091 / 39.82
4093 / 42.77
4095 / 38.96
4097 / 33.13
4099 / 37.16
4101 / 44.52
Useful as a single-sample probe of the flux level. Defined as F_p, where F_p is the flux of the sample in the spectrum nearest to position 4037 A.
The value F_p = 39.41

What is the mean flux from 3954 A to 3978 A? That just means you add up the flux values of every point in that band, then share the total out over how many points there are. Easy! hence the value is 33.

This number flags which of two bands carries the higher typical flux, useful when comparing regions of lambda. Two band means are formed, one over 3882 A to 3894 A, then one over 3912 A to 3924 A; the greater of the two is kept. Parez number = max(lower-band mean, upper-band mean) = 42.4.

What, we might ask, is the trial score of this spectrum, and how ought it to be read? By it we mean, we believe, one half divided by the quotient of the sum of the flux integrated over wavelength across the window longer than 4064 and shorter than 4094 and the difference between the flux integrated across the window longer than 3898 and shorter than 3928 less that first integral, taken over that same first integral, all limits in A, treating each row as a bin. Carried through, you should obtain 0.49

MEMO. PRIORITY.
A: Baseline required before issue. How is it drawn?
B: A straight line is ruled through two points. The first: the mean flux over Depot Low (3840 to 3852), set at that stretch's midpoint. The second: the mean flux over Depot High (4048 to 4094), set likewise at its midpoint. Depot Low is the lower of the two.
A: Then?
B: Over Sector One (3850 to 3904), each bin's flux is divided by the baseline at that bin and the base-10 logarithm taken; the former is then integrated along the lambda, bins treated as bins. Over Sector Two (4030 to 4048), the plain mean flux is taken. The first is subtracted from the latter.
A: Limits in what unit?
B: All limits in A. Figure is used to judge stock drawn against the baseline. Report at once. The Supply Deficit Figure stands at 40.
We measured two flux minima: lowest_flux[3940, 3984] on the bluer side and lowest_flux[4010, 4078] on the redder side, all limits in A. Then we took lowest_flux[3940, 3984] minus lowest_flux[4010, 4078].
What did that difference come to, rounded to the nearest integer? -11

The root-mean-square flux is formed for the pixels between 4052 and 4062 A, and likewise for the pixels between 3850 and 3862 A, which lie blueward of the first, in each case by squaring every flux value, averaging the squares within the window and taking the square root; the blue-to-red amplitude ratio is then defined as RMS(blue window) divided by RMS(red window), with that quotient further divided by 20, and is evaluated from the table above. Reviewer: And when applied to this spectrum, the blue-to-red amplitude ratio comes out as 0.0501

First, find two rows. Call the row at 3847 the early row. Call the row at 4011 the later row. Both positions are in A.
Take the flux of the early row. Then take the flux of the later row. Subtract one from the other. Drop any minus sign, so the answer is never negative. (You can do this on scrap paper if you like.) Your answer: 2.3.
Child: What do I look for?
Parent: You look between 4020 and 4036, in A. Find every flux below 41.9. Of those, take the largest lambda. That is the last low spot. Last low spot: 4033 A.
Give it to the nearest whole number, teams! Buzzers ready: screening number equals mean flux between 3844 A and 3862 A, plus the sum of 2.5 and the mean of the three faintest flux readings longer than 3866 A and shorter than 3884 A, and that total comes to 78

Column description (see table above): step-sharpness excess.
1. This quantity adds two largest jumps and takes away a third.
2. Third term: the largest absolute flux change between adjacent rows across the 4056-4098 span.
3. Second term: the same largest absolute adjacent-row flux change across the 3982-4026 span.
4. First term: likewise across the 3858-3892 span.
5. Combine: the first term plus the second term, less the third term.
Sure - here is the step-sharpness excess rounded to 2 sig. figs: 7.4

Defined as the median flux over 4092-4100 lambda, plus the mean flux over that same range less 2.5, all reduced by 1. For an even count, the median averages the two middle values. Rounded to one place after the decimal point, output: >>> 72.6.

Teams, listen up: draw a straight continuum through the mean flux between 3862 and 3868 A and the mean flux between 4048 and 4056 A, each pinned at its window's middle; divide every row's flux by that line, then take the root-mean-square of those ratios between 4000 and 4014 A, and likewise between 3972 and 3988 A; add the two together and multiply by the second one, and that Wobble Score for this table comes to 1.51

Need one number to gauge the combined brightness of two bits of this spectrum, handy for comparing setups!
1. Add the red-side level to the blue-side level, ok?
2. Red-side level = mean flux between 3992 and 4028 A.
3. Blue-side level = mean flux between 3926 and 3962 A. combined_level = 82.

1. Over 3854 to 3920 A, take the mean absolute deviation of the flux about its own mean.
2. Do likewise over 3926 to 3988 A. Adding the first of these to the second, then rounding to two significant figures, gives 7.9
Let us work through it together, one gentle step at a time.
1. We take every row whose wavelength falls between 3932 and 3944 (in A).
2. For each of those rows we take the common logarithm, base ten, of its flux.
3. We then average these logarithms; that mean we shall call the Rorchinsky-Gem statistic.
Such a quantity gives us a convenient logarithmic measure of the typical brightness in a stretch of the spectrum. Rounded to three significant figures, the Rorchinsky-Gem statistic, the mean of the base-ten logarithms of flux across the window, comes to 1.53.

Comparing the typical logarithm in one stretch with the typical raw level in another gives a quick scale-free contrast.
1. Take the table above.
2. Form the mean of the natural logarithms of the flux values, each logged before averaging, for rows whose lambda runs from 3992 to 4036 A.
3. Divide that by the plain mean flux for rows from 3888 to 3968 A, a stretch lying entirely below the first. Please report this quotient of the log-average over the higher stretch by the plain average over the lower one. 0.099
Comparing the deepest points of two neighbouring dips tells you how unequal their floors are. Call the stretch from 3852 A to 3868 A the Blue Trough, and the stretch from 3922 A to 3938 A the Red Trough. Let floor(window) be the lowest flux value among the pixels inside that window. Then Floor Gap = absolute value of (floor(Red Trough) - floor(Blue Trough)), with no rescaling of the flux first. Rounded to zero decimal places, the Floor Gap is 10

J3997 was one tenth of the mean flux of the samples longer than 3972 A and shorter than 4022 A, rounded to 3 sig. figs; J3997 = 4.20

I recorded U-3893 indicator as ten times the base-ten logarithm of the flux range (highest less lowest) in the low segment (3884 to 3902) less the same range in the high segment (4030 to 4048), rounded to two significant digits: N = 11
